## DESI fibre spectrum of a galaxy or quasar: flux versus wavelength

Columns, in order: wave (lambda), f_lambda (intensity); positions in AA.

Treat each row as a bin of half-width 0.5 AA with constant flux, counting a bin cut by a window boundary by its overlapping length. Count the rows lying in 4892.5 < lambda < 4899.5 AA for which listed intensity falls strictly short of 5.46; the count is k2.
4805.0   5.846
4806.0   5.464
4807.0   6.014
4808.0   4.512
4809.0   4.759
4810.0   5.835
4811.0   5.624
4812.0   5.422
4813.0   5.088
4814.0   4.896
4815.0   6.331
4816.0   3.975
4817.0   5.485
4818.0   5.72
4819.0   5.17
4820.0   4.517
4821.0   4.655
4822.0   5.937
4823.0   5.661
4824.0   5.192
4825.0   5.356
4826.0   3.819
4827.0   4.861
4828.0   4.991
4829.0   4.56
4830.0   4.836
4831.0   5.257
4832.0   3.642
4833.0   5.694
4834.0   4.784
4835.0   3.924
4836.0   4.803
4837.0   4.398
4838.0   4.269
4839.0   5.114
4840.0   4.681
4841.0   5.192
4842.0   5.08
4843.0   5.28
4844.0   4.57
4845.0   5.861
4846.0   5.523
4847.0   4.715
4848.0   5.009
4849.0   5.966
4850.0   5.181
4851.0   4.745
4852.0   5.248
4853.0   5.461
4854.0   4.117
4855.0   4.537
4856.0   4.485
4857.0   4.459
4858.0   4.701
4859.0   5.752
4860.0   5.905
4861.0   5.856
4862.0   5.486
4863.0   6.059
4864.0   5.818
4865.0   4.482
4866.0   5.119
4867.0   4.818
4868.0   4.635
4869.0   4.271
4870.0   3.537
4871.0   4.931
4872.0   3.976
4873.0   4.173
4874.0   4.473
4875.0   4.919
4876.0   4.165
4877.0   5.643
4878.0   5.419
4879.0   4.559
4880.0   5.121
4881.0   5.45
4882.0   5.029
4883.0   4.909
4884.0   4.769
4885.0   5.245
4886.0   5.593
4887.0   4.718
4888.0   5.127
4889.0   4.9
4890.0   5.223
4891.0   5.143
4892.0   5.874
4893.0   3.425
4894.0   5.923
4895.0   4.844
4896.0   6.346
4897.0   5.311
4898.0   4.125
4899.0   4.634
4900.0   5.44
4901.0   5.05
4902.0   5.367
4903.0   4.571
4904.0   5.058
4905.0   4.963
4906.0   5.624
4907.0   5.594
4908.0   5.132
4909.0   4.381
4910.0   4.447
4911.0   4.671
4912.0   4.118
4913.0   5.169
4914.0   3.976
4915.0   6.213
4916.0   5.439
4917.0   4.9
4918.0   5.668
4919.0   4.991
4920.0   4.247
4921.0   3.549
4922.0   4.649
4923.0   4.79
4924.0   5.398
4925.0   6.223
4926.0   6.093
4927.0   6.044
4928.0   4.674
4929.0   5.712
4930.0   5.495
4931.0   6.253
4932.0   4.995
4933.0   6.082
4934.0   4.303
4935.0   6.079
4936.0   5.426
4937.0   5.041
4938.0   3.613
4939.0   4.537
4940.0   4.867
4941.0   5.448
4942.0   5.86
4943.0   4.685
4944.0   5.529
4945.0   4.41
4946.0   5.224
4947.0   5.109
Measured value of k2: 5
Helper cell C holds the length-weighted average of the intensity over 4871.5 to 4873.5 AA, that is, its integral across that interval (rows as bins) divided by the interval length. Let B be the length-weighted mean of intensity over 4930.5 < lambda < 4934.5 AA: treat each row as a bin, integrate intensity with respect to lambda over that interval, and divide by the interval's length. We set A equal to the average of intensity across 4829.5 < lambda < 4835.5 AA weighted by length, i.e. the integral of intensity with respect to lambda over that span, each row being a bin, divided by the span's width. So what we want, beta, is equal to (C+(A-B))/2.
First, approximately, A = 4.7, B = 5.41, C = 4.07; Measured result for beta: 1.7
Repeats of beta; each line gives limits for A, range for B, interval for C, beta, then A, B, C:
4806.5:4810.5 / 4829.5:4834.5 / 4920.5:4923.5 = 2.4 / 5.3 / 4.84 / 4.33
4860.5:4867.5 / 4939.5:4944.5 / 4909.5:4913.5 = 2.4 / 5.4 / 5.28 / 4.60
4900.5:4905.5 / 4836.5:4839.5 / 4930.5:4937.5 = 2.9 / 5.0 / 4.59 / 5.45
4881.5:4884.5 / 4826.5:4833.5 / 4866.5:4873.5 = 2.2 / 4.9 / 4.83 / 4.33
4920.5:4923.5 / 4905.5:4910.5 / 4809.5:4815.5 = 2.4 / 4.3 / 5.04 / 5.53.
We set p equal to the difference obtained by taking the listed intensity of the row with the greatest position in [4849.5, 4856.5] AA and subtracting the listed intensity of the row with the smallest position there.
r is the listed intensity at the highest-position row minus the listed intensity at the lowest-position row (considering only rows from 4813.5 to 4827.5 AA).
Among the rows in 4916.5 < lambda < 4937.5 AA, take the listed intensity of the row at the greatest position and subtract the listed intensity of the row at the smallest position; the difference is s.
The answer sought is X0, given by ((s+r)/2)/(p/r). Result 0.00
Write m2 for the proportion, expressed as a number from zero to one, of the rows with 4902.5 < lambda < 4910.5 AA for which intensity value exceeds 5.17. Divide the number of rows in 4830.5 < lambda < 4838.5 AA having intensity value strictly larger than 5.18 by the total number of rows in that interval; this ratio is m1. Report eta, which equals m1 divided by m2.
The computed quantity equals 1.0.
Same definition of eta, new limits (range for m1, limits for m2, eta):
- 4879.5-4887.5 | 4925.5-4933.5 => 0.5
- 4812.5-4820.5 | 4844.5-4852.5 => 0.6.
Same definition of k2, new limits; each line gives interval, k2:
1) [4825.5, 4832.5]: 7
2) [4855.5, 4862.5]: 3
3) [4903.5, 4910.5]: 5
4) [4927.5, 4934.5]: 3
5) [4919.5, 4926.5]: 5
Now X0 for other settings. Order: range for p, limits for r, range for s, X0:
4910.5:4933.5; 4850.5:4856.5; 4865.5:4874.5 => 0.08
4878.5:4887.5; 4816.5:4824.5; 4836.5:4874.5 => 0.20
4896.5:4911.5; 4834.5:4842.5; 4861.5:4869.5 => 0.05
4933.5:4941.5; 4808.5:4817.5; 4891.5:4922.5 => -0.16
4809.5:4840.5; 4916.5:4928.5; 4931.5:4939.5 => -0.07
